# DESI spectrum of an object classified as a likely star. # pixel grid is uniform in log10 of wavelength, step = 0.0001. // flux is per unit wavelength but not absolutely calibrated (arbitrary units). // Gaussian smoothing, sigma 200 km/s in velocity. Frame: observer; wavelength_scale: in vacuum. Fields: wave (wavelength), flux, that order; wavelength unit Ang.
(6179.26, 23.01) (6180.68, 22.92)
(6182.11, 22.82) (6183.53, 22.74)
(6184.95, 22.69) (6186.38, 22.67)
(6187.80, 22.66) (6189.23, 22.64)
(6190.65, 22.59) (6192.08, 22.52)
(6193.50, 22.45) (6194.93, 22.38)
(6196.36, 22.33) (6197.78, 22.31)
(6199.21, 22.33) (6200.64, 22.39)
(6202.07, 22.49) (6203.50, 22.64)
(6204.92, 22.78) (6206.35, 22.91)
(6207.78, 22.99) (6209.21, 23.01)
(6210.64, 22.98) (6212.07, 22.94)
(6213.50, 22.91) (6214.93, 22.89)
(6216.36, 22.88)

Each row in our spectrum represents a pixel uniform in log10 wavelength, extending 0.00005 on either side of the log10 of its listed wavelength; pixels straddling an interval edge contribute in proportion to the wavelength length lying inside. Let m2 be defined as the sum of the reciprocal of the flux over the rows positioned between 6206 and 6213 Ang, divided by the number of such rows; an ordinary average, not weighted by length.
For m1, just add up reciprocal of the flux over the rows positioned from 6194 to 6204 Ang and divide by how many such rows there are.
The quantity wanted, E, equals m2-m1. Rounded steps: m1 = 0.0446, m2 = 0.0435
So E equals -0.0011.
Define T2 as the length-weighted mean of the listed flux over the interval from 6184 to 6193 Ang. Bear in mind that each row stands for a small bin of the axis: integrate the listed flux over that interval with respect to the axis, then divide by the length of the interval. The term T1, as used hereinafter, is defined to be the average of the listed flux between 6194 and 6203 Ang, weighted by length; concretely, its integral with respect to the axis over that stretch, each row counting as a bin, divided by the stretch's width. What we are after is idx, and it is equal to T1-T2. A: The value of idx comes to -0.3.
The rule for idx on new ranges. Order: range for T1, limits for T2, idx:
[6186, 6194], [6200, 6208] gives -0.1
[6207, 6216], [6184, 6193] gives 0.3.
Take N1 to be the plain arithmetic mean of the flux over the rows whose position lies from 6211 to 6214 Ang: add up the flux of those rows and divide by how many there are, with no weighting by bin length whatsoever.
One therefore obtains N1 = 22.9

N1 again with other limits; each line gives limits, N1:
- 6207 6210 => 23.0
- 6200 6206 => 22.6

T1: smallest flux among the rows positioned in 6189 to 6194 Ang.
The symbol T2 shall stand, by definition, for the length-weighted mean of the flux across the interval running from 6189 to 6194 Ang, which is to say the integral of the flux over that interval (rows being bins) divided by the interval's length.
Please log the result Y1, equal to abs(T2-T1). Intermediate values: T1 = 22.45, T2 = 22.58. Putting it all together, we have 0.13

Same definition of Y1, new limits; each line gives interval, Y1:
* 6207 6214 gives 0.06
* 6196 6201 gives 0.04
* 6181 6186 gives 0.05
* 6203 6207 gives 0.18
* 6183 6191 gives 0.09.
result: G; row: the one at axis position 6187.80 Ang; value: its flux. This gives 22.66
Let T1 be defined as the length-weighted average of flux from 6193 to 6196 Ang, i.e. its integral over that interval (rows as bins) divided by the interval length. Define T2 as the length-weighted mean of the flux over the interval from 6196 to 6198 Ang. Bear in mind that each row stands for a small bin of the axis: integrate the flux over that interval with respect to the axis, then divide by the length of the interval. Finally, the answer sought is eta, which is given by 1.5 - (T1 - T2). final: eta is 1.55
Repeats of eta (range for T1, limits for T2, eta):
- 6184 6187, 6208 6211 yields 1.82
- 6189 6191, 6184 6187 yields 1.50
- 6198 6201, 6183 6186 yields 1.89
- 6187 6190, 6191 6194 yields 1.33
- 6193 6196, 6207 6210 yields 2.14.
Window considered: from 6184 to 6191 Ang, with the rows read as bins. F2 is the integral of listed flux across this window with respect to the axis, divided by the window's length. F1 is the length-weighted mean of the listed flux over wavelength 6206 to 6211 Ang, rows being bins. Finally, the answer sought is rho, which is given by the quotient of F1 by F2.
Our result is 1.01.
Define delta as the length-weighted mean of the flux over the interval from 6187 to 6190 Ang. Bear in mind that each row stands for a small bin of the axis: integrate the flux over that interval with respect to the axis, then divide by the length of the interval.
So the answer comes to 22.7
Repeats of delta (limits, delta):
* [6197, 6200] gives 22.3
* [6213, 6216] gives 22.9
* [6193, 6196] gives 22.3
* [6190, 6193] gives 22.6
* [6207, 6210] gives 23.0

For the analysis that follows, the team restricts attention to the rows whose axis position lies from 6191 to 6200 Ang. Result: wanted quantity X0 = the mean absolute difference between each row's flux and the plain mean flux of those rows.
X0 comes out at 0.066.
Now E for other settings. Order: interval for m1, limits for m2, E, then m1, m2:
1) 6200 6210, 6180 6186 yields -0.0001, 0.0440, 0.0439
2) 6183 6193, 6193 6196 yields 0.0005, 0.0442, 0.0446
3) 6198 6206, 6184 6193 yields -0.0002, 0.0444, 0.0442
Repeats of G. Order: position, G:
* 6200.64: 22.39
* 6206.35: 22.91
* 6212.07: 22.94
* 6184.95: 22.69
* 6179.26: 23.01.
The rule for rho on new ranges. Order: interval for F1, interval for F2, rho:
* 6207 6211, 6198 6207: 1.02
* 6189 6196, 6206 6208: 0.98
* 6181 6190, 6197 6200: 1.02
